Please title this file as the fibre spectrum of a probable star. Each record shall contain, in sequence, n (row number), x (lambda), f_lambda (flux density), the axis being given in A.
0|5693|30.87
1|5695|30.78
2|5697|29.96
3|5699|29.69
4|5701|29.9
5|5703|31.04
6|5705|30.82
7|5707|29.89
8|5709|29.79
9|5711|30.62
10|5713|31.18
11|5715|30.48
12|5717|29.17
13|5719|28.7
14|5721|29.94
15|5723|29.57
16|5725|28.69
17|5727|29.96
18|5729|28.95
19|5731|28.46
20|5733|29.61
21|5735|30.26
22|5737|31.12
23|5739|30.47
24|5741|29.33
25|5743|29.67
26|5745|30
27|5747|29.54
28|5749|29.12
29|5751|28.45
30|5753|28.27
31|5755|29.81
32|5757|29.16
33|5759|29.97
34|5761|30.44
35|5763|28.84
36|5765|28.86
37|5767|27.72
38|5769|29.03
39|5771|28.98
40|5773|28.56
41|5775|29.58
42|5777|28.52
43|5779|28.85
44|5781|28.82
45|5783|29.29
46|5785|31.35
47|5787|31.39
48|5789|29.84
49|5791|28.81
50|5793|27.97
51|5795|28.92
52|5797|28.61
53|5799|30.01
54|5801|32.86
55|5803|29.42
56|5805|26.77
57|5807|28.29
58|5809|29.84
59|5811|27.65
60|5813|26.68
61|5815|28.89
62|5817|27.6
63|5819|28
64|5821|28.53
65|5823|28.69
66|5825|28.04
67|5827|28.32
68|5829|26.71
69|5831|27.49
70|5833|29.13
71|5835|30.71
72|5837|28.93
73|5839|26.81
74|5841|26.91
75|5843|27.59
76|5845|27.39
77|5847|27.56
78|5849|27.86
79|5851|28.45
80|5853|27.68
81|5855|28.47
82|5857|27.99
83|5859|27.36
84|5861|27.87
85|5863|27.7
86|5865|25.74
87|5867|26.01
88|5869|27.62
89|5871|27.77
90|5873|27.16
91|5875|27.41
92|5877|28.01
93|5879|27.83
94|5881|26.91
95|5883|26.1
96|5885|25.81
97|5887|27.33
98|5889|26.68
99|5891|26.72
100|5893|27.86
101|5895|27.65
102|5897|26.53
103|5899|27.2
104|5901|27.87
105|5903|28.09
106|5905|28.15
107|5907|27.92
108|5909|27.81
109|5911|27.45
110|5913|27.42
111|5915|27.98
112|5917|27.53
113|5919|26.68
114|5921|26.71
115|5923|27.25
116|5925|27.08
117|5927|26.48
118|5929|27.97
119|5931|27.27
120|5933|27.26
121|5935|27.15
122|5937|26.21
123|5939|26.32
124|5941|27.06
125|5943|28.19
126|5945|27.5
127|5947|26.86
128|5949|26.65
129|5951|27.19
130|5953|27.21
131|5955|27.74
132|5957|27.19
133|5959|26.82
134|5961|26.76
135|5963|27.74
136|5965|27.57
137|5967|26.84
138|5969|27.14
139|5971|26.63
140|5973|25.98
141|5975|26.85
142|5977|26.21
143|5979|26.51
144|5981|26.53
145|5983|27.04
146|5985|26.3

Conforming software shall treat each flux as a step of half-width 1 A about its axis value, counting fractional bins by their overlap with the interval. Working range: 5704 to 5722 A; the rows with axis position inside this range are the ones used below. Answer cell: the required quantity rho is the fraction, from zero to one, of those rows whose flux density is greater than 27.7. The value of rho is 1.0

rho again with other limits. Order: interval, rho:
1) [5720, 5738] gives 1.0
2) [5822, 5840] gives 0.7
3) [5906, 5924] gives 0.3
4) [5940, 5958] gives 0.2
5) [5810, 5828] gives 0.7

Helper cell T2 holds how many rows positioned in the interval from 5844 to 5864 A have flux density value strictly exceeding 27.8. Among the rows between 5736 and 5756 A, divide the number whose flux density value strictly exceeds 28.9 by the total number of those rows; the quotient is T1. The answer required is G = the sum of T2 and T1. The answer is 5.8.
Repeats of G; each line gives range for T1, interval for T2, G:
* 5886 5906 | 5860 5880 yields 3.0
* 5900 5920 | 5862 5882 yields 2.0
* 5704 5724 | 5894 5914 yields 5.9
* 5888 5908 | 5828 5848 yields 3.0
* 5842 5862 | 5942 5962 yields 1.0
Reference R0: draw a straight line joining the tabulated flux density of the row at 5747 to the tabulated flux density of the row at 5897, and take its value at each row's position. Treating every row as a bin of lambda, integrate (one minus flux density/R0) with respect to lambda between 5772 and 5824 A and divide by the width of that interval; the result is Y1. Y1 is -0.017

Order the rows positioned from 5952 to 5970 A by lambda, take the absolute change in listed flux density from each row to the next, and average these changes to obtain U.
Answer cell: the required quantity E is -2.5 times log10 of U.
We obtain 0.84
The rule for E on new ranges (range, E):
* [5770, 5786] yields 0.28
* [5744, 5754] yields 0.91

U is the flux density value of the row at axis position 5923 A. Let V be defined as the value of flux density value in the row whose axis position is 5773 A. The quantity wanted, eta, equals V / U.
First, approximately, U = 27.25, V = 28.56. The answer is 1.05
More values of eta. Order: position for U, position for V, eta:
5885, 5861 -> 1.08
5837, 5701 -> 1.03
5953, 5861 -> 1.02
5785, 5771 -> 0.92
